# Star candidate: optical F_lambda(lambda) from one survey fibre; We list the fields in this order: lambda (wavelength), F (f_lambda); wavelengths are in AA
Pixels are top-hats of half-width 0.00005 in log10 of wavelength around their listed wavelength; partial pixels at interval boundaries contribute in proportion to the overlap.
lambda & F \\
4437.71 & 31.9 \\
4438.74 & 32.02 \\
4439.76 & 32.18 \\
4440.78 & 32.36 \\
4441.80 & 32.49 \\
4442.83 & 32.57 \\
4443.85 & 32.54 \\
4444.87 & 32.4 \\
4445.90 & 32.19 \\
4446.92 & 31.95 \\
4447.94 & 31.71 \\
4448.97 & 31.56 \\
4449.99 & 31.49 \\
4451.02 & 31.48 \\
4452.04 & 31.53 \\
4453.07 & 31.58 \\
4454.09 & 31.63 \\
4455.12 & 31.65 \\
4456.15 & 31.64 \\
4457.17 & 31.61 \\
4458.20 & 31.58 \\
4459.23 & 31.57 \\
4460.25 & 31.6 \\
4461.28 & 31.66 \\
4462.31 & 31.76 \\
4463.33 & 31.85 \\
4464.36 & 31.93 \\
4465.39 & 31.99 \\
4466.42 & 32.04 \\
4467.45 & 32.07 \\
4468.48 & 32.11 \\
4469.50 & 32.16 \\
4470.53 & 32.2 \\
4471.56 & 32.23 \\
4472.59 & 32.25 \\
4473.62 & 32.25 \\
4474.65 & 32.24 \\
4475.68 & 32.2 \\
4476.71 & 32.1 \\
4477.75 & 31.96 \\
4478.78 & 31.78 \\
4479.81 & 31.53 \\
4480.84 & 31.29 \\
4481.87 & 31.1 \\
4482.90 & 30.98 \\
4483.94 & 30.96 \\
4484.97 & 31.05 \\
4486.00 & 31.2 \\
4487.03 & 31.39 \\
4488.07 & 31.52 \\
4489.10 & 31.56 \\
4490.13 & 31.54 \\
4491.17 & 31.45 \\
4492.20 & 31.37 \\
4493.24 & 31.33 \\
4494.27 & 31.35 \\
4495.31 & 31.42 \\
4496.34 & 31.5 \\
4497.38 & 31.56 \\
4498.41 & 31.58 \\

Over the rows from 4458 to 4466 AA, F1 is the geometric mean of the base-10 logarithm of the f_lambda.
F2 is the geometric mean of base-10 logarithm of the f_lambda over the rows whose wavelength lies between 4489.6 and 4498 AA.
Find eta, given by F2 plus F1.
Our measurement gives 2.999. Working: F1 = 1.50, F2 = 1.50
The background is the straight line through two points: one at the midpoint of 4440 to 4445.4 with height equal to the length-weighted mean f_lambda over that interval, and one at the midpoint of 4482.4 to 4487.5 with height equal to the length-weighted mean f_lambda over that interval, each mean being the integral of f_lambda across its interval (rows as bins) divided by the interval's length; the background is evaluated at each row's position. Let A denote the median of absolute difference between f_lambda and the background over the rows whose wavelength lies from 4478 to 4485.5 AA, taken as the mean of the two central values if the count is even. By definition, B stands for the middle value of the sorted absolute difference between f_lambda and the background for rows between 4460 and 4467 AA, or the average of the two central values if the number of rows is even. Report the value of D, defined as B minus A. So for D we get 0.01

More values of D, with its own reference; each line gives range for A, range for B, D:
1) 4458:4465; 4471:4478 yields 0.54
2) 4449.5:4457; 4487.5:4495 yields -0.02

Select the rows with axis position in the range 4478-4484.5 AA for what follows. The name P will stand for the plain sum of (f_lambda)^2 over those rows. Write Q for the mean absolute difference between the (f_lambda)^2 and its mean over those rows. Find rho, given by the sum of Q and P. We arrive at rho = 5885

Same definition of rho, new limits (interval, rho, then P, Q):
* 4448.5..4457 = 7977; 7973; 3.5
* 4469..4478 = 9323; 9318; 4.4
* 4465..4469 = 4112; 4109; 2.4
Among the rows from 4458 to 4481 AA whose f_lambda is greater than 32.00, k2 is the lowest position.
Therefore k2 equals 4466.42 AA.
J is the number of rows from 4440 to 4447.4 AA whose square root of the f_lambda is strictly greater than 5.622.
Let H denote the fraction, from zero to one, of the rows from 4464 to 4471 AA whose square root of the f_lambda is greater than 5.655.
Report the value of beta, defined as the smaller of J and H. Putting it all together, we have 0.9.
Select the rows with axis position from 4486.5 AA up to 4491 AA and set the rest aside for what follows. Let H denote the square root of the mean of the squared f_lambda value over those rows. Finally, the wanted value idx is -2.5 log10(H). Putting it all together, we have -3.75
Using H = 31.5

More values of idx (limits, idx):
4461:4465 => -3.76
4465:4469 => -3.76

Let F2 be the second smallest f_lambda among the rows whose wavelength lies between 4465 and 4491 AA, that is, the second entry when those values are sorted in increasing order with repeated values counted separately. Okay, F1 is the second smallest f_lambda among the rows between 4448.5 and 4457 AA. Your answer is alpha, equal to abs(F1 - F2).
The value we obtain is 0.51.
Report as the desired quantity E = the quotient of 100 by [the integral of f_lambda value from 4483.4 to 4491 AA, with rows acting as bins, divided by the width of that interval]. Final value 3.19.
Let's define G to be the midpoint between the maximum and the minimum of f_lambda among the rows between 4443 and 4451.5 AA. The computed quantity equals 32.0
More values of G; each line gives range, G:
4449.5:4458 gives 31.6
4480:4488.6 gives 31.2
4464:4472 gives 32.1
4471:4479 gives 32.0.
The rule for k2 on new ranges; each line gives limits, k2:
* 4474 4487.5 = 4474.65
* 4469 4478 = 4469.50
